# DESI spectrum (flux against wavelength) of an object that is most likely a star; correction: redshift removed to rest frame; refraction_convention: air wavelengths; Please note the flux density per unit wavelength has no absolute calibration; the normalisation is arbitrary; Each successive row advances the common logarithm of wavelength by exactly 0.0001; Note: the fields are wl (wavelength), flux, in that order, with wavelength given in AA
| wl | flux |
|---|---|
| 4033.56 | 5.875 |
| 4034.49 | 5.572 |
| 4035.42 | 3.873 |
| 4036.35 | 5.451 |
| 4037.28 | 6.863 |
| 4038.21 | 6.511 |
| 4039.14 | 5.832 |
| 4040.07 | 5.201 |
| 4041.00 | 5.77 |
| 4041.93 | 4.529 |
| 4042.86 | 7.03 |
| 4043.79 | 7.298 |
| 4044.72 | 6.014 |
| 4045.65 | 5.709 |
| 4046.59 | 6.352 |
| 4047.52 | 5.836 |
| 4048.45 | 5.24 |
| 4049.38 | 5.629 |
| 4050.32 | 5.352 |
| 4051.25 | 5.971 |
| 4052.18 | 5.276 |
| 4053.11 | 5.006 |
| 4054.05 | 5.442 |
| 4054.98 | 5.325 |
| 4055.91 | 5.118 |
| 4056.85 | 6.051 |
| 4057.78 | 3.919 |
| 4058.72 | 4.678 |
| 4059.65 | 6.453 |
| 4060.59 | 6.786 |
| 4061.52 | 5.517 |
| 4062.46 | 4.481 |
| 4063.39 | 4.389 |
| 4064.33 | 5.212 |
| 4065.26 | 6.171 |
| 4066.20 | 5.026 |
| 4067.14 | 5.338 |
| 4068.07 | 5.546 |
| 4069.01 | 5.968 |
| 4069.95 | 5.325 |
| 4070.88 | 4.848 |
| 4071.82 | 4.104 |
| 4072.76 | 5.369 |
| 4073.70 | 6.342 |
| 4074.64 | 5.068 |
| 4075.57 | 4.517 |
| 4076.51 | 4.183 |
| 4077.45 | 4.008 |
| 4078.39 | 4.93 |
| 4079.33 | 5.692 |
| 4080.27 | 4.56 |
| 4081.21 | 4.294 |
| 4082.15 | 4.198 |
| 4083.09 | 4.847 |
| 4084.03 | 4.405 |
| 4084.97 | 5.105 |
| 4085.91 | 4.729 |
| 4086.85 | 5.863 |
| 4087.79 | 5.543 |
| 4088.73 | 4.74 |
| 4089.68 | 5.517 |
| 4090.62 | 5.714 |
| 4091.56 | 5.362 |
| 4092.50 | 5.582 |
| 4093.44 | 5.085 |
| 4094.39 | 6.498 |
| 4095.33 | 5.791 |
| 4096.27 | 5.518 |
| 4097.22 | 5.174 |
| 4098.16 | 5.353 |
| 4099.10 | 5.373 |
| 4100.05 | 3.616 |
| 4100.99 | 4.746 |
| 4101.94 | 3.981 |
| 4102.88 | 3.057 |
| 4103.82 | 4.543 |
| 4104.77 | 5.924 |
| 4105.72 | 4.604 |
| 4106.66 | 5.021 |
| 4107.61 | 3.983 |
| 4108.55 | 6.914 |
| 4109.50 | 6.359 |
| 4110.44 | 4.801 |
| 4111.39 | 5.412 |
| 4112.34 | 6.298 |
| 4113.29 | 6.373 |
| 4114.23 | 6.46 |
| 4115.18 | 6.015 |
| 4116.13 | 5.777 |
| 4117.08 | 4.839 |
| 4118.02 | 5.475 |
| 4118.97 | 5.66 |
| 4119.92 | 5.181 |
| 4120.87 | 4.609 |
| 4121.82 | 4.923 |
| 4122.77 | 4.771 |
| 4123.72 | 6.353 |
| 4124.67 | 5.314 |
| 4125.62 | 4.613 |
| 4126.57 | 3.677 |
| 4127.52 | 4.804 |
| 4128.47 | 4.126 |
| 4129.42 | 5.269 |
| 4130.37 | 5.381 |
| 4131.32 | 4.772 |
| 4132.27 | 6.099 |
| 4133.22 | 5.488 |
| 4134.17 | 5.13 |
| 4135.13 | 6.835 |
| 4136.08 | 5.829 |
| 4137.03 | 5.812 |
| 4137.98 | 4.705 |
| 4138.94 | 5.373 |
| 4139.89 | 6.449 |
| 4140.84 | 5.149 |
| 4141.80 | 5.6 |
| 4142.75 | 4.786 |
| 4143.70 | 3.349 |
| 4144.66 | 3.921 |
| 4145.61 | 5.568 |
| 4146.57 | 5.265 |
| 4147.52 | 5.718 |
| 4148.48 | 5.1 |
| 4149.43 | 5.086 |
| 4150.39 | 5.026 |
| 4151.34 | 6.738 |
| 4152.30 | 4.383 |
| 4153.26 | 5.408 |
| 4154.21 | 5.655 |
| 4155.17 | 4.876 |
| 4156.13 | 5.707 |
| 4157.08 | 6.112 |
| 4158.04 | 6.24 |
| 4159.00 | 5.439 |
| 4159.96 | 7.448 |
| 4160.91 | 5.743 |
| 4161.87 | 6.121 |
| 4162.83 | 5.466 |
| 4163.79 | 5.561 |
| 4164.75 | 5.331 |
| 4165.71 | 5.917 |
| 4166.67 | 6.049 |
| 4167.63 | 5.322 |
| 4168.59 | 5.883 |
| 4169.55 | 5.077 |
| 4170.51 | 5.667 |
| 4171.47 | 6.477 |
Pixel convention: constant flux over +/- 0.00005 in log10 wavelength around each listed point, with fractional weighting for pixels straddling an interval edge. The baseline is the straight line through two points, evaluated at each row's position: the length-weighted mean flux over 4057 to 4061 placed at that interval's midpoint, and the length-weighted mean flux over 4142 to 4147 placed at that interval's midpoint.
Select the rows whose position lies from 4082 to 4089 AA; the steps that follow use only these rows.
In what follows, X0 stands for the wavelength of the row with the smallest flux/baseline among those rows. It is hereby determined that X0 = 4082.15 AA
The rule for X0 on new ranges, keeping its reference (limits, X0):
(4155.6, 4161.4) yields 4159.00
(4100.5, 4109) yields 4102.88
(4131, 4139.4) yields 4137.98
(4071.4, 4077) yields 4071.82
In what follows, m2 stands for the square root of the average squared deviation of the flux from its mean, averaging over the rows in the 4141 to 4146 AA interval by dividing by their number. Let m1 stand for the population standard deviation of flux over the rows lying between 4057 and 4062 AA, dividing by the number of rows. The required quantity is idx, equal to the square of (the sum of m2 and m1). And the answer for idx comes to 3.9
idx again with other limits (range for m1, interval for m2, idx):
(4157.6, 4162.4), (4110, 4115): 1.8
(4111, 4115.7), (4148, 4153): 1.4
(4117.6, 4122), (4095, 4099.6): 0.3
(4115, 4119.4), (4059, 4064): 1.9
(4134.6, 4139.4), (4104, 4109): 3.0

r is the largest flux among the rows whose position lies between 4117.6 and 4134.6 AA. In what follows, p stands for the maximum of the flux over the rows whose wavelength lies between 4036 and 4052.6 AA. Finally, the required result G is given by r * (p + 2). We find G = 59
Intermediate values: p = 7.298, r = 6.353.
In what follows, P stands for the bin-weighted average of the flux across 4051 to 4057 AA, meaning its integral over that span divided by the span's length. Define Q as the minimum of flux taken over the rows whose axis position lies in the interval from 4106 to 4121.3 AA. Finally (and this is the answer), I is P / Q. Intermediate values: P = 5.41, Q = 3.983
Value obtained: 1.36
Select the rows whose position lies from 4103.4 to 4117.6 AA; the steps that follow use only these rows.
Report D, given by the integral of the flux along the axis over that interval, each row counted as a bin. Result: 79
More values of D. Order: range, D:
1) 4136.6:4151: 74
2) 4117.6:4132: 72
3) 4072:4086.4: 69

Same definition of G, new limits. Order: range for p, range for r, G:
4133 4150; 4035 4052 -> 64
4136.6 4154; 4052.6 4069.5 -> 59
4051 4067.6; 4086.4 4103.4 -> 57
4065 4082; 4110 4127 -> 54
